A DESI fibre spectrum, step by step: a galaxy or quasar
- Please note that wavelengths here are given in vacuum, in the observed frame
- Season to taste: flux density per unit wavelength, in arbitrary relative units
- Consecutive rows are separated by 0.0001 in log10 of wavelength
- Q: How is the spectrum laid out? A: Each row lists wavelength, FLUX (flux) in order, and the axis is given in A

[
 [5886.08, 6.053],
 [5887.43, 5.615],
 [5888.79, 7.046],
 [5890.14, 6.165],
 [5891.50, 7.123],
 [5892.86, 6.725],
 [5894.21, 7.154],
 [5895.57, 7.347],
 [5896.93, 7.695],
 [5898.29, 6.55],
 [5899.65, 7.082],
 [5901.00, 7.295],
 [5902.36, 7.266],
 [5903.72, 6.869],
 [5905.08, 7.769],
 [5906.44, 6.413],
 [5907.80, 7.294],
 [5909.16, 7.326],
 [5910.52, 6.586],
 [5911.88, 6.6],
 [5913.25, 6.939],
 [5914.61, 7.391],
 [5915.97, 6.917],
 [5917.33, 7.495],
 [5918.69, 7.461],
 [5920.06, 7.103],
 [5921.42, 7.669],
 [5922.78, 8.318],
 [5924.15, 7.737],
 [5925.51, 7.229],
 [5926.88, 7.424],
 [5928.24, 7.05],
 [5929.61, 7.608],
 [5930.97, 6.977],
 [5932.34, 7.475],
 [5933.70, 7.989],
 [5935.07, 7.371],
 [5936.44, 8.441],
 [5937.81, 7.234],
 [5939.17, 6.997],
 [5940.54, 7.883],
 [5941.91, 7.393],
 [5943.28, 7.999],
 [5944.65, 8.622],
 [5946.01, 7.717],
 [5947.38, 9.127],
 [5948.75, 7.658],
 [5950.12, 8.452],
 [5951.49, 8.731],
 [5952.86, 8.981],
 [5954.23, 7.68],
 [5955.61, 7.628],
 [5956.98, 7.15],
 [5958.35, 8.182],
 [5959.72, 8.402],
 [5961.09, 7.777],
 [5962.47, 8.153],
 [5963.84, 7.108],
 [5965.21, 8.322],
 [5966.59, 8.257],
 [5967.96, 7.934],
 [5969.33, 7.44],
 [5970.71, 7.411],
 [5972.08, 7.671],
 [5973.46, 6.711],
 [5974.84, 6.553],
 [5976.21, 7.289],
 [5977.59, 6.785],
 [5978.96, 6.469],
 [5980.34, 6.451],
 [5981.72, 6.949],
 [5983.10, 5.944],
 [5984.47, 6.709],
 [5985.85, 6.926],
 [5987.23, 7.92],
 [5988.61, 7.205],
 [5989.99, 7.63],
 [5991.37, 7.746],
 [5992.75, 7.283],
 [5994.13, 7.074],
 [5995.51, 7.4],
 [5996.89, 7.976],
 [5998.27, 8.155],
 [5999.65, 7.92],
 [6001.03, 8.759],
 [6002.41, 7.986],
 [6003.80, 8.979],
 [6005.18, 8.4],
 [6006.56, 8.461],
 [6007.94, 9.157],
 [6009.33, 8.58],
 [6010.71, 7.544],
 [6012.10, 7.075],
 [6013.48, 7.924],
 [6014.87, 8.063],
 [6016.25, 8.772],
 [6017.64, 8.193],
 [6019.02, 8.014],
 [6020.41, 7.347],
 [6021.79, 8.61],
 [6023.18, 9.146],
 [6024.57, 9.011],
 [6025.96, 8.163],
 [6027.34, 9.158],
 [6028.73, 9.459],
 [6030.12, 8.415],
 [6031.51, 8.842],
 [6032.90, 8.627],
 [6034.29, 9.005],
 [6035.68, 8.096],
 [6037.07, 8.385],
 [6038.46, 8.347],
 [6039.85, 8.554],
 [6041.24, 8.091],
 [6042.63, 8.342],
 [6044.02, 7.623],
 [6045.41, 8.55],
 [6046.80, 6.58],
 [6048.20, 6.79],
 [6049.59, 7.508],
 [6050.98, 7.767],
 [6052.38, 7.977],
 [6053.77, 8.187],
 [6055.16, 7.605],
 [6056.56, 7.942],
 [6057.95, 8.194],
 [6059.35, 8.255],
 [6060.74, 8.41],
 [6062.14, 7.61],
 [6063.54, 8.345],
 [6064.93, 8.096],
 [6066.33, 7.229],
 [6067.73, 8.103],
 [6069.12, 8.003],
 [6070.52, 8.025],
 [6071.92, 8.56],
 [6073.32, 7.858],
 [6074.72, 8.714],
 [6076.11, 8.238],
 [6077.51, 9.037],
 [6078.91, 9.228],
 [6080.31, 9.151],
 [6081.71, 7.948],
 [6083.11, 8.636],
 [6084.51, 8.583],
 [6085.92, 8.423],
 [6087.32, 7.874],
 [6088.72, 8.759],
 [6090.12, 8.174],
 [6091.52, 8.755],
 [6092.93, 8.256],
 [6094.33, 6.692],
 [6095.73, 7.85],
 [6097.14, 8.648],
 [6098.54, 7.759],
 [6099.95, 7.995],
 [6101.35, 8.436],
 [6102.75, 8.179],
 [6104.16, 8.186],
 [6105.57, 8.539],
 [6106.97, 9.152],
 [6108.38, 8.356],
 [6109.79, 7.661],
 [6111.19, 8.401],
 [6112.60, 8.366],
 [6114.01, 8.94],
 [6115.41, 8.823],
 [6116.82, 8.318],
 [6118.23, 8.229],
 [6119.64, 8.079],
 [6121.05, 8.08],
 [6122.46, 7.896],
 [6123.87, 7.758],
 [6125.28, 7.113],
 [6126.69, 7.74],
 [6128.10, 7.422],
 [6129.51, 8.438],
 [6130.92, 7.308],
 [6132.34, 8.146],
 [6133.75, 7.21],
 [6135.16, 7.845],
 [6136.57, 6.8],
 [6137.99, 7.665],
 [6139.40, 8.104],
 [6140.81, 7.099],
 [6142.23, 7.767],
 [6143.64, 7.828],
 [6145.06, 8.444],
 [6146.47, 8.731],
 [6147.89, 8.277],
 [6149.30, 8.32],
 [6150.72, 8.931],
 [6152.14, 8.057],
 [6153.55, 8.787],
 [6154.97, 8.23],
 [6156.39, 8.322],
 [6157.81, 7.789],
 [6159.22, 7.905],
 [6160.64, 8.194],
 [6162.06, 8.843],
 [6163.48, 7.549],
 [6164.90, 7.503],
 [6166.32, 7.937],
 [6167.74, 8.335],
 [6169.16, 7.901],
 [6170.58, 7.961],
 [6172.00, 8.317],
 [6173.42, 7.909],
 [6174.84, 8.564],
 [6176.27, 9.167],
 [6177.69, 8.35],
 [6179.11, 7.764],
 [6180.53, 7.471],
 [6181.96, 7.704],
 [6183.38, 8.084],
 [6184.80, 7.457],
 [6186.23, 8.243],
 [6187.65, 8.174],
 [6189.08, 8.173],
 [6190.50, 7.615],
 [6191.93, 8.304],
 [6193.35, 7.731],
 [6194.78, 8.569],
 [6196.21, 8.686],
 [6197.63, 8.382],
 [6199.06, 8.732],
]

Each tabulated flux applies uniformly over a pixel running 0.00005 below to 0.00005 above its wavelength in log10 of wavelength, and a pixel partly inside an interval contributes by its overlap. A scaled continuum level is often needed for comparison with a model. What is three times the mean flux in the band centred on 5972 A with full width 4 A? 21.8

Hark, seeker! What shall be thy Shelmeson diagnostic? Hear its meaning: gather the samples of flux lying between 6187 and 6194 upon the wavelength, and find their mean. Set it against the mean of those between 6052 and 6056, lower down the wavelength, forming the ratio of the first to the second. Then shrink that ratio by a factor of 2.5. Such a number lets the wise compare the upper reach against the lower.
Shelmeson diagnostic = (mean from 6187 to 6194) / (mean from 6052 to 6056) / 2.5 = 0.404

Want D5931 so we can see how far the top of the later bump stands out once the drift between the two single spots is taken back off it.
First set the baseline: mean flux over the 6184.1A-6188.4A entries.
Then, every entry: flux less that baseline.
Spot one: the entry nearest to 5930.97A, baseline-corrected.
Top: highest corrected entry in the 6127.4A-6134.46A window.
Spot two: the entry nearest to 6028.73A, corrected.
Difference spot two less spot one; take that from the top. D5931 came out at -2.0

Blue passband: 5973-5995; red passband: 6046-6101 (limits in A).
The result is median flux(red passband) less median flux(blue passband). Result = 1.2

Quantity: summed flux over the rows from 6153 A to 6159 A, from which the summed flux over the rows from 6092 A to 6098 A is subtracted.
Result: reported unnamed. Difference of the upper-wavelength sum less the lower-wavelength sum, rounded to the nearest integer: 2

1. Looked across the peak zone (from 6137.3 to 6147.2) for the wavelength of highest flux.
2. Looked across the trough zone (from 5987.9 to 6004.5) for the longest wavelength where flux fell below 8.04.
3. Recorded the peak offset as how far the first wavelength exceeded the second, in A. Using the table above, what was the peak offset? 144.1 A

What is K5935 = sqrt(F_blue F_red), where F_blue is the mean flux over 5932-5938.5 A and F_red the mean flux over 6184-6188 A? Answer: 7.83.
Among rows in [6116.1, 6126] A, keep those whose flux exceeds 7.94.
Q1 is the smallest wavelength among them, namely 6116.82 A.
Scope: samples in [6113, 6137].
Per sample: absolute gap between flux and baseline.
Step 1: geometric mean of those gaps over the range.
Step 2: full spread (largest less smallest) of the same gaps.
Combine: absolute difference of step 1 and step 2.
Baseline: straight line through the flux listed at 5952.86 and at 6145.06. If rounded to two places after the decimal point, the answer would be 1.09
